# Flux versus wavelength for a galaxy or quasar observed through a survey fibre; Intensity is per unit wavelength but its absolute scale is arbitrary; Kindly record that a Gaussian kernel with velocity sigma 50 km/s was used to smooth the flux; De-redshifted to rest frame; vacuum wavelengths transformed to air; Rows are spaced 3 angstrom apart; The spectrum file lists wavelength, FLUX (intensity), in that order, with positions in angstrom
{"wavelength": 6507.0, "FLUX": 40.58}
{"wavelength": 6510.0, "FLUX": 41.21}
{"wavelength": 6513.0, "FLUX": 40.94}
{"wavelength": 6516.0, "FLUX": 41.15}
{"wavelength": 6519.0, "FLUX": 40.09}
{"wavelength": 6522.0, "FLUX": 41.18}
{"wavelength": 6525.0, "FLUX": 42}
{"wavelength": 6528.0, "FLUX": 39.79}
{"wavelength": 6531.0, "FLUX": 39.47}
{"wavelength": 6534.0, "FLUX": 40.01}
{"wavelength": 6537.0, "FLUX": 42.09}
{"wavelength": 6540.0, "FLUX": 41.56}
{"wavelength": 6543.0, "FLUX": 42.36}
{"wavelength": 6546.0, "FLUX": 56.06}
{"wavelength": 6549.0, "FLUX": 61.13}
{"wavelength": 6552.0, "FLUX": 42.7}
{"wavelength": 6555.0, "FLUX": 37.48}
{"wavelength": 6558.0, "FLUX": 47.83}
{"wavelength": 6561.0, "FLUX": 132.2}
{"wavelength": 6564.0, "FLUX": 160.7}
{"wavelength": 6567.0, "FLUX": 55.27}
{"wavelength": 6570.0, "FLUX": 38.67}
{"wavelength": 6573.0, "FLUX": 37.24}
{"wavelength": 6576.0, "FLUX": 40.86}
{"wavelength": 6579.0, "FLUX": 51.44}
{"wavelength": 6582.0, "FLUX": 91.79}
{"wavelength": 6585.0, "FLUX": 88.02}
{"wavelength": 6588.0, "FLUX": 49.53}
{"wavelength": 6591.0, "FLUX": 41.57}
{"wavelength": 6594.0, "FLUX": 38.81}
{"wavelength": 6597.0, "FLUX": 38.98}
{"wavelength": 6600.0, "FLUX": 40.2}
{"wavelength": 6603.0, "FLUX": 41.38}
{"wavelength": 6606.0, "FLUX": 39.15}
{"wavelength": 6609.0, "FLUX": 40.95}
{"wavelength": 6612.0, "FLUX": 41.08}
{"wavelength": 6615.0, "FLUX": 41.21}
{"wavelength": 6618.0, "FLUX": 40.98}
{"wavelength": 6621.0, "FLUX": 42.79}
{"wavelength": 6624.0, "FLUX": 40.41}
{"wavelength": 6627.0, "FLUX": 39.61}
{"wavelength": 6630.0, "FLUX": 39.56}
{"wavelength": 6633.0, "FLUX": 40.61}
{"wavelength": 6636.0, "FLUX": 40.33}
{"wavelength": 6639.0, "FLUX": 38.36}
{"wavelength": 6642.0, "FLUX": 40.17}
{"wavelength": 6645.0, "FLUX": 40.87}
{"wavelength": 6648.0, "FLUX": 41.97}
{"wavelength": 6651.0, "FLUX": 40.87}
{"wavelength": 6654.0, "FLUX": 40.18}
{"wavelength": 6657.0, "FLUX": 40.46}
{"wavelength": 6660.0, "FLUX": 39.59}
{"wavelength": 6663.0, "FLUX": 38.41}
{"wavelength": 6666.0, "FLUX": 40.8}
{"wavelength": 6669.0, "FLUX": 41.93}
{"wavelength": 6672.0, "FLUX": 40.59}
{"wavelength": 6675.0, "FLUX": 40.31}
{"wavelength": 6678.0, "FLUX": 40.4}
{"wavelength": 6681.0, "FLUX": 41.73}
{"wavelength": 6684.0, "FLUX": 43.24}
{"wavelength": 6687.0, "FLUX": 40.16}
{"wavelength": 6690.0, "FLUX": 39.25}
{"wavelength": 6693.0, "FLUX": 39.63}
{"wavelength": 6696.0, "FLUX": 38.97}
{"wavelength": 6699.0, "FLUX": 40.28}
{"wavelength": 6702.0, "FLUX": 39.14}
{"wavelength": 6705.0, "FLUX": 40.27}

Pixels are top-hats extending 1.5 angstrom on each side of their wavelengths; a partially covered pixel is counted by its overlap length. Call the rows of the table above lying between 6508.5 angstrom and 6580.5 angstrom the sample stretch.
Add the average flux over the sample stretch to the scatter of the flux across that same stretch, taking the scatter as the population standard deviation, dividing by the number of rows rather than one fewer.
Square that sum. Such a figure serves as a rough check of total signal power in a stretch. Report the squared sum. 6653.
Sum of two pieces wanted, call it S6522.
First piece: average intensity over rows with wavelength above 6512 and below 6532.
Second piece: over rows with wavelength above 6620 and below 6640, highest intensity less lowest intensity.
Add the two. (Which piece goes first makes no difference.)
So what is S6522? 45.1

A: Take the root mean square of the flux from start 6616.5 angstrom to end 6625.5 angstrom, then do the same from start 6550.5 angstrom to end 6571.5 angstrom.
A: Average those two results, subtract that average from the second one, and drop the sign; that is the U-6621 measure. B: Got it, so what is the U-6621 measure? 23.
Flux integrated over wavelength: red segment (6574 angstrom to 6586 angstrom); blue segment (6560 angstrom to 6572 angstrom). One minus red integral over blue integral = 0.3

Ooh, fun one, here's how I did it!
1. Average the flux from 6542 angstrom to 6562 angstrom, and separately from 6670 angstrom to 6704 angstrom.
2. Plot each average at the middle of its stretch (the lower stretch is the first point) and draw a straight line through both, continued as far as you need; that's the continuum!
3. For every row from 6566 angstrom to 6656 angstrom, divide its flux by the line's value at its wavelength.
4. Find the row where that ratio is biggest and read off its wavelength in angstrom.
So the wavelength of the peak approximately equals 6582.0 angstrom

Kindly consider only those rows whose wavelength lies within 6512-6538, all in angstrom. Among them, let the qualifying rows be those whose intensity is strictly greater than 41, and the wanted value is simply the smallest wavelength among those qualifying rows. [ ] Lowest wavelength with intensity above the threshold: 6516.0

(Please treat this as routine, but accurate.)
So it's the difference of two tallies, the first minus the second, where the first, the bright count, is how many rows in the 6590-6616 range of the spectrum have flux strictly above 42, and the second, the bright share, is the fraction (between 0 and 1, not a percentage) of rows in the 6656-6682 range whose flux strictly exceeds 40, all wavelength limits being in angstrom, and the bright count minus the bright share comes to -0.8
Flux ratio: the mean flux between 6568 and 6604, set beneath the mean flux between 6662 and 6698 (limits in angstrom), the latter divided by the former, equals 0.8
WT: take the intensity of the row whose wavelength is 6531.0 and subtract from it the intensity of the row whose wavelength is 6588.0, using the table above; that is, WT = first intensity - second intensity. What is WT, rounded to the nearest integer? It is -10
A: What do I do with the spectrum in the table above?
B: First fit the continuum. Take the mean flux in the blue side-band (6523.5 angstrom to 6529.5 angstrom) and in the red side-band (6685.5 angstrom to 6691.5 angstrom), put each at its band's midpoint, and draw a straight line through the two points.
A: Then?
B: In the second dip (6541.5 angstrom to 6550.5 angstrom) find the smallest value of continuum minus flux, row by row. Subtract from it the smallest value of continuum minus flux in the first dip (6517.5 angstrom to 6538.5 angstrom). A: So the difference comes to -19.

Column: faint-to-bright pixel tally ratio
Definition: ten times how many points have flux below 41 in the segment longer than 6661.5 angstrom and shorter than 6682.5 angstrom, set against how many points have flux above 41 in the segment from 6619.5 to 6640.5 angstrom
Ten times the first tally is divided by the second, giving 50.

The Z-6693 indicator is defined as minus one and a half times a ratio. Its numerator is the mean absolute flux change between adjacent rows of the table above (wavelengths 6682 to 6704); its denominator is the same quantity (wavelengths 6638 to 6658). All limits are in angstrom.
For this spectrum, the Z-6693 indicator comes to -2.0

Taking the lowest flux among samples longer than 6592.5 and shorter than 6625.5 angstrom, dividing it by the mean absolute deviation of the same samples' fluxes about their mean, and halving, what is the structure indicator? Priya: 21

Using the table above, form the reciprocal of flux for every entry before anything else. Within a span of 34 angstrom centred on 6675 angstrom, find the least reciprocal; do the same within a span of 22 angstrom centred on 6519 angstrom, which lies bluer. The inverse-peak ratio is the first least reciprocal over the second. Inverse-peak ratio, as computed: 1.0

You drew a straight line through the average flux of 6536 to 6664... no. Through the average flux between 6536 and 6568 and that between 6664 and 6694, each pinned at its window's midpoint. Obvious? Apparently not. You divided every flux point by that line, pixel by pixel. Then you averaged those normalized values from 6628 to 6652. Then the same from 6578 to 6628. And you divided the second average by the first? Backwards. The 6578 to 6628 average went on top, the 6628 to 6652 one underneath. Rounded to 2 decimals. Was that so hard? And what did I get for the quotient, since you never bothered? 1.02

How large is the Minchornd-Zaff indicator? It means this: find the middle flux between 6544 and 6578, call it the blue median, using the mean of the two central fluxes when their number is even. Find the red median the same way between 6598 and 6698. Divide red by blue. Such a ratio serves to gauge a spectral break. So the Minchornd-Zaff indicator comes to 0.84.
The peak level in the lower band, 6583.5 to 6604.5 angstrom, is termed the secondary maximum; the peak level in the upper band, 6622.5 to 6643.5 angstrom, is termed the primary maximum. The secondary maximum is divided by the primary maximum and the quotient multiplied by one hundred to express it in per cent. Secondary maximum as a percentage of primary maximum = 217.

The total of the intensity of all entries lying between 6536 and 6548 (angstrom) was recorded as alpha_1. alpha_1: 182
